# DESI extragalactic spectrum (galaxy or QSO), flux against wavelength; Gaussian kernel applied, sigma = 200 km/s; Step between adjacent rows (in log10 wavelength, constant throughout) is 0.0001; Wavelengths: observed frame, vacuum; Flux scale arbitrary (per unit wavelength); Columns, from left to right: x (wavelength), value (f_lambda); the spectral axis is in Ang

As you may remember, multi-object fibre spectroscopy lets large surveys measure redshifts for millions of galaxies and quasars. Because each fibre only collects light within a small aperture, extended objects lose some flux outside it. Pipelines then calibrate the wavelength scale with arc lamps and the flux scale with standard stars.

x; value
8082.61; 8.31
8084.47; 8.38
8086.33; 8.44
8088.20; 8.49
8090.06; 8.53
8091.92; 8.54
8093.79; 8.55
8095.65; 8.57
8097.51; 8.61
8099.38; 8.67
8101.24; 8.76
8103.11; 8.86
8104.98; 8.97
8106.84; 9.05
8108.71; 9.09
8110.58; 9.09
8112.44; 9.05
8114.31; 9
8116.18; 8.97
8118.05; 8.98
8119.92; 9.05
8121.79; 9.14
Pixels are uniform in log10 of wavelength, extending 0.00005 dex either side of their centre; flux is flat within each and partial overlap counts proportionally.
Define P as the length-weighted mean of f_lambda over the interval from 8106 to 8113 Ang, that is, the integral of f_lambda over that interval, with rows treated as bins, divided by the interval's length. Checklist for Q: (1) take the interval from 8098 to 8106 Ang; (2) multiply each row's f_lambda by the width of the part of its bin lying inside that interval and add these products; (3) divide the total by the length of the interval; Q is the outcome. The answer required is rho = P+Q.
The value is 17.9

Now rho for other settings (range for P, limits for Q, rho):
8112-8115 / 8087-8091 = 17.5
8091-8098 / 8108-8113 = 17.7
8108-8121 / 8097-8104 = 17.8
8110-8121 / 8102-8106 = 17.9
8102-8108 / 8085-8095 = 17.5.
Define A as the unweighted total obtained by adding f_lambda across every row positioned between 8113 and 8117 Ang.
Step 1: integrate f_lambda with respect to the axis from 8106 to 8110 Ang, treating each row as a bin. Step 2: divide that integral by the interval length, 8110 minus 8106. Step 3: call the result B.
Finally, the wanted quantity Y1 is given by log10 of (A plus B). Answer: 1.43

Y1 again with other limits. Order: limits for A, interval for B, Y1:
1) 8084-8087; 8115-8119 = 1.41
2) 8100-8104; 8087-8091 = 1.42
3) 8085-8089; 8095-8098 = 1.41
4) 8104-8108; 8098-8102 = 1.43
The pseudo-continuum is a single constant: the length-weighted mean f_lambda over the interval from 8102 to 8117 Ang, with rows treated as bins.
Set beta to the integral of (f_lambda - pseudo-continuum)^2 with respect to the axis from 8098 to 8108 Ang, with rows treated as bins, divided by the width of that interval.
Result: 0.04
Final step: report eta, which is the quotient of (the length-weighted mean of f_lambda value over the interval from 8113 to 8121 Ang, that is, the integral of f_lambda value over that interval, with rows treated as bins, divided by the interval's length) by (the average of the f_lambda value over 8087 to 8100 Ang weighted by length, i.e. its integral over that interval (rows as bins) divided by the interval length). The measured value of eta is 1.05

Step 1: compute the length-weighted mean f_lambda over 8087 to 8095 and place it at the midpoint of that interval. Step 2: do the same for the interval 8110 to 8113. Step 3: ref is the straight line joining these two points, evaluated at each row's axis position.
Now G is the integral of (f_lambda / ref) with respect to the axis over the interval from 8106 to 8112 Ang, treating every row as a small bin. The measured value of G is 6.04 Ang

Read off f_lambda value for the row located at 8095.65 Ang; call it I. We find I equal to 8.57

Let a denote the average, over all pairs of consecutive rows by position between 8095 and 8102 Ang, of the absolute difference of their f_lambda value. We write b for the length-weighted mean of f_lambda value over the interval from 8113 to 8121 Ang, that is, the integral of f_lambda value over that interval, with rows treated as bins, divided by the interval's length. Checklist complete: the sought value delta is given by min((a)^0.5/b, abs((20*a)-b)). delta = 0.028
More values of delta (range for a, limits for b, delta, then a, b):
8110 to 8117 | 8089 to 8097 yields 0.023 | 0.040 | 8.56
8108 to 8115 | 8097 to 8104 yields 0.020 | 0.030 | 8.73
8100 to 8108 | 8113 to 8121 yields 0.035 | 0.097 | 9.00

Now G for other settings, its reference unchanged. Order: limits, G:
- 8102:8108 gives 6.03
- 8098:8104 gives 5.96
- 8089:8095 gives 6.00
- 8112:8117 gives 4.90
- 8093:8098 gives 4.97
